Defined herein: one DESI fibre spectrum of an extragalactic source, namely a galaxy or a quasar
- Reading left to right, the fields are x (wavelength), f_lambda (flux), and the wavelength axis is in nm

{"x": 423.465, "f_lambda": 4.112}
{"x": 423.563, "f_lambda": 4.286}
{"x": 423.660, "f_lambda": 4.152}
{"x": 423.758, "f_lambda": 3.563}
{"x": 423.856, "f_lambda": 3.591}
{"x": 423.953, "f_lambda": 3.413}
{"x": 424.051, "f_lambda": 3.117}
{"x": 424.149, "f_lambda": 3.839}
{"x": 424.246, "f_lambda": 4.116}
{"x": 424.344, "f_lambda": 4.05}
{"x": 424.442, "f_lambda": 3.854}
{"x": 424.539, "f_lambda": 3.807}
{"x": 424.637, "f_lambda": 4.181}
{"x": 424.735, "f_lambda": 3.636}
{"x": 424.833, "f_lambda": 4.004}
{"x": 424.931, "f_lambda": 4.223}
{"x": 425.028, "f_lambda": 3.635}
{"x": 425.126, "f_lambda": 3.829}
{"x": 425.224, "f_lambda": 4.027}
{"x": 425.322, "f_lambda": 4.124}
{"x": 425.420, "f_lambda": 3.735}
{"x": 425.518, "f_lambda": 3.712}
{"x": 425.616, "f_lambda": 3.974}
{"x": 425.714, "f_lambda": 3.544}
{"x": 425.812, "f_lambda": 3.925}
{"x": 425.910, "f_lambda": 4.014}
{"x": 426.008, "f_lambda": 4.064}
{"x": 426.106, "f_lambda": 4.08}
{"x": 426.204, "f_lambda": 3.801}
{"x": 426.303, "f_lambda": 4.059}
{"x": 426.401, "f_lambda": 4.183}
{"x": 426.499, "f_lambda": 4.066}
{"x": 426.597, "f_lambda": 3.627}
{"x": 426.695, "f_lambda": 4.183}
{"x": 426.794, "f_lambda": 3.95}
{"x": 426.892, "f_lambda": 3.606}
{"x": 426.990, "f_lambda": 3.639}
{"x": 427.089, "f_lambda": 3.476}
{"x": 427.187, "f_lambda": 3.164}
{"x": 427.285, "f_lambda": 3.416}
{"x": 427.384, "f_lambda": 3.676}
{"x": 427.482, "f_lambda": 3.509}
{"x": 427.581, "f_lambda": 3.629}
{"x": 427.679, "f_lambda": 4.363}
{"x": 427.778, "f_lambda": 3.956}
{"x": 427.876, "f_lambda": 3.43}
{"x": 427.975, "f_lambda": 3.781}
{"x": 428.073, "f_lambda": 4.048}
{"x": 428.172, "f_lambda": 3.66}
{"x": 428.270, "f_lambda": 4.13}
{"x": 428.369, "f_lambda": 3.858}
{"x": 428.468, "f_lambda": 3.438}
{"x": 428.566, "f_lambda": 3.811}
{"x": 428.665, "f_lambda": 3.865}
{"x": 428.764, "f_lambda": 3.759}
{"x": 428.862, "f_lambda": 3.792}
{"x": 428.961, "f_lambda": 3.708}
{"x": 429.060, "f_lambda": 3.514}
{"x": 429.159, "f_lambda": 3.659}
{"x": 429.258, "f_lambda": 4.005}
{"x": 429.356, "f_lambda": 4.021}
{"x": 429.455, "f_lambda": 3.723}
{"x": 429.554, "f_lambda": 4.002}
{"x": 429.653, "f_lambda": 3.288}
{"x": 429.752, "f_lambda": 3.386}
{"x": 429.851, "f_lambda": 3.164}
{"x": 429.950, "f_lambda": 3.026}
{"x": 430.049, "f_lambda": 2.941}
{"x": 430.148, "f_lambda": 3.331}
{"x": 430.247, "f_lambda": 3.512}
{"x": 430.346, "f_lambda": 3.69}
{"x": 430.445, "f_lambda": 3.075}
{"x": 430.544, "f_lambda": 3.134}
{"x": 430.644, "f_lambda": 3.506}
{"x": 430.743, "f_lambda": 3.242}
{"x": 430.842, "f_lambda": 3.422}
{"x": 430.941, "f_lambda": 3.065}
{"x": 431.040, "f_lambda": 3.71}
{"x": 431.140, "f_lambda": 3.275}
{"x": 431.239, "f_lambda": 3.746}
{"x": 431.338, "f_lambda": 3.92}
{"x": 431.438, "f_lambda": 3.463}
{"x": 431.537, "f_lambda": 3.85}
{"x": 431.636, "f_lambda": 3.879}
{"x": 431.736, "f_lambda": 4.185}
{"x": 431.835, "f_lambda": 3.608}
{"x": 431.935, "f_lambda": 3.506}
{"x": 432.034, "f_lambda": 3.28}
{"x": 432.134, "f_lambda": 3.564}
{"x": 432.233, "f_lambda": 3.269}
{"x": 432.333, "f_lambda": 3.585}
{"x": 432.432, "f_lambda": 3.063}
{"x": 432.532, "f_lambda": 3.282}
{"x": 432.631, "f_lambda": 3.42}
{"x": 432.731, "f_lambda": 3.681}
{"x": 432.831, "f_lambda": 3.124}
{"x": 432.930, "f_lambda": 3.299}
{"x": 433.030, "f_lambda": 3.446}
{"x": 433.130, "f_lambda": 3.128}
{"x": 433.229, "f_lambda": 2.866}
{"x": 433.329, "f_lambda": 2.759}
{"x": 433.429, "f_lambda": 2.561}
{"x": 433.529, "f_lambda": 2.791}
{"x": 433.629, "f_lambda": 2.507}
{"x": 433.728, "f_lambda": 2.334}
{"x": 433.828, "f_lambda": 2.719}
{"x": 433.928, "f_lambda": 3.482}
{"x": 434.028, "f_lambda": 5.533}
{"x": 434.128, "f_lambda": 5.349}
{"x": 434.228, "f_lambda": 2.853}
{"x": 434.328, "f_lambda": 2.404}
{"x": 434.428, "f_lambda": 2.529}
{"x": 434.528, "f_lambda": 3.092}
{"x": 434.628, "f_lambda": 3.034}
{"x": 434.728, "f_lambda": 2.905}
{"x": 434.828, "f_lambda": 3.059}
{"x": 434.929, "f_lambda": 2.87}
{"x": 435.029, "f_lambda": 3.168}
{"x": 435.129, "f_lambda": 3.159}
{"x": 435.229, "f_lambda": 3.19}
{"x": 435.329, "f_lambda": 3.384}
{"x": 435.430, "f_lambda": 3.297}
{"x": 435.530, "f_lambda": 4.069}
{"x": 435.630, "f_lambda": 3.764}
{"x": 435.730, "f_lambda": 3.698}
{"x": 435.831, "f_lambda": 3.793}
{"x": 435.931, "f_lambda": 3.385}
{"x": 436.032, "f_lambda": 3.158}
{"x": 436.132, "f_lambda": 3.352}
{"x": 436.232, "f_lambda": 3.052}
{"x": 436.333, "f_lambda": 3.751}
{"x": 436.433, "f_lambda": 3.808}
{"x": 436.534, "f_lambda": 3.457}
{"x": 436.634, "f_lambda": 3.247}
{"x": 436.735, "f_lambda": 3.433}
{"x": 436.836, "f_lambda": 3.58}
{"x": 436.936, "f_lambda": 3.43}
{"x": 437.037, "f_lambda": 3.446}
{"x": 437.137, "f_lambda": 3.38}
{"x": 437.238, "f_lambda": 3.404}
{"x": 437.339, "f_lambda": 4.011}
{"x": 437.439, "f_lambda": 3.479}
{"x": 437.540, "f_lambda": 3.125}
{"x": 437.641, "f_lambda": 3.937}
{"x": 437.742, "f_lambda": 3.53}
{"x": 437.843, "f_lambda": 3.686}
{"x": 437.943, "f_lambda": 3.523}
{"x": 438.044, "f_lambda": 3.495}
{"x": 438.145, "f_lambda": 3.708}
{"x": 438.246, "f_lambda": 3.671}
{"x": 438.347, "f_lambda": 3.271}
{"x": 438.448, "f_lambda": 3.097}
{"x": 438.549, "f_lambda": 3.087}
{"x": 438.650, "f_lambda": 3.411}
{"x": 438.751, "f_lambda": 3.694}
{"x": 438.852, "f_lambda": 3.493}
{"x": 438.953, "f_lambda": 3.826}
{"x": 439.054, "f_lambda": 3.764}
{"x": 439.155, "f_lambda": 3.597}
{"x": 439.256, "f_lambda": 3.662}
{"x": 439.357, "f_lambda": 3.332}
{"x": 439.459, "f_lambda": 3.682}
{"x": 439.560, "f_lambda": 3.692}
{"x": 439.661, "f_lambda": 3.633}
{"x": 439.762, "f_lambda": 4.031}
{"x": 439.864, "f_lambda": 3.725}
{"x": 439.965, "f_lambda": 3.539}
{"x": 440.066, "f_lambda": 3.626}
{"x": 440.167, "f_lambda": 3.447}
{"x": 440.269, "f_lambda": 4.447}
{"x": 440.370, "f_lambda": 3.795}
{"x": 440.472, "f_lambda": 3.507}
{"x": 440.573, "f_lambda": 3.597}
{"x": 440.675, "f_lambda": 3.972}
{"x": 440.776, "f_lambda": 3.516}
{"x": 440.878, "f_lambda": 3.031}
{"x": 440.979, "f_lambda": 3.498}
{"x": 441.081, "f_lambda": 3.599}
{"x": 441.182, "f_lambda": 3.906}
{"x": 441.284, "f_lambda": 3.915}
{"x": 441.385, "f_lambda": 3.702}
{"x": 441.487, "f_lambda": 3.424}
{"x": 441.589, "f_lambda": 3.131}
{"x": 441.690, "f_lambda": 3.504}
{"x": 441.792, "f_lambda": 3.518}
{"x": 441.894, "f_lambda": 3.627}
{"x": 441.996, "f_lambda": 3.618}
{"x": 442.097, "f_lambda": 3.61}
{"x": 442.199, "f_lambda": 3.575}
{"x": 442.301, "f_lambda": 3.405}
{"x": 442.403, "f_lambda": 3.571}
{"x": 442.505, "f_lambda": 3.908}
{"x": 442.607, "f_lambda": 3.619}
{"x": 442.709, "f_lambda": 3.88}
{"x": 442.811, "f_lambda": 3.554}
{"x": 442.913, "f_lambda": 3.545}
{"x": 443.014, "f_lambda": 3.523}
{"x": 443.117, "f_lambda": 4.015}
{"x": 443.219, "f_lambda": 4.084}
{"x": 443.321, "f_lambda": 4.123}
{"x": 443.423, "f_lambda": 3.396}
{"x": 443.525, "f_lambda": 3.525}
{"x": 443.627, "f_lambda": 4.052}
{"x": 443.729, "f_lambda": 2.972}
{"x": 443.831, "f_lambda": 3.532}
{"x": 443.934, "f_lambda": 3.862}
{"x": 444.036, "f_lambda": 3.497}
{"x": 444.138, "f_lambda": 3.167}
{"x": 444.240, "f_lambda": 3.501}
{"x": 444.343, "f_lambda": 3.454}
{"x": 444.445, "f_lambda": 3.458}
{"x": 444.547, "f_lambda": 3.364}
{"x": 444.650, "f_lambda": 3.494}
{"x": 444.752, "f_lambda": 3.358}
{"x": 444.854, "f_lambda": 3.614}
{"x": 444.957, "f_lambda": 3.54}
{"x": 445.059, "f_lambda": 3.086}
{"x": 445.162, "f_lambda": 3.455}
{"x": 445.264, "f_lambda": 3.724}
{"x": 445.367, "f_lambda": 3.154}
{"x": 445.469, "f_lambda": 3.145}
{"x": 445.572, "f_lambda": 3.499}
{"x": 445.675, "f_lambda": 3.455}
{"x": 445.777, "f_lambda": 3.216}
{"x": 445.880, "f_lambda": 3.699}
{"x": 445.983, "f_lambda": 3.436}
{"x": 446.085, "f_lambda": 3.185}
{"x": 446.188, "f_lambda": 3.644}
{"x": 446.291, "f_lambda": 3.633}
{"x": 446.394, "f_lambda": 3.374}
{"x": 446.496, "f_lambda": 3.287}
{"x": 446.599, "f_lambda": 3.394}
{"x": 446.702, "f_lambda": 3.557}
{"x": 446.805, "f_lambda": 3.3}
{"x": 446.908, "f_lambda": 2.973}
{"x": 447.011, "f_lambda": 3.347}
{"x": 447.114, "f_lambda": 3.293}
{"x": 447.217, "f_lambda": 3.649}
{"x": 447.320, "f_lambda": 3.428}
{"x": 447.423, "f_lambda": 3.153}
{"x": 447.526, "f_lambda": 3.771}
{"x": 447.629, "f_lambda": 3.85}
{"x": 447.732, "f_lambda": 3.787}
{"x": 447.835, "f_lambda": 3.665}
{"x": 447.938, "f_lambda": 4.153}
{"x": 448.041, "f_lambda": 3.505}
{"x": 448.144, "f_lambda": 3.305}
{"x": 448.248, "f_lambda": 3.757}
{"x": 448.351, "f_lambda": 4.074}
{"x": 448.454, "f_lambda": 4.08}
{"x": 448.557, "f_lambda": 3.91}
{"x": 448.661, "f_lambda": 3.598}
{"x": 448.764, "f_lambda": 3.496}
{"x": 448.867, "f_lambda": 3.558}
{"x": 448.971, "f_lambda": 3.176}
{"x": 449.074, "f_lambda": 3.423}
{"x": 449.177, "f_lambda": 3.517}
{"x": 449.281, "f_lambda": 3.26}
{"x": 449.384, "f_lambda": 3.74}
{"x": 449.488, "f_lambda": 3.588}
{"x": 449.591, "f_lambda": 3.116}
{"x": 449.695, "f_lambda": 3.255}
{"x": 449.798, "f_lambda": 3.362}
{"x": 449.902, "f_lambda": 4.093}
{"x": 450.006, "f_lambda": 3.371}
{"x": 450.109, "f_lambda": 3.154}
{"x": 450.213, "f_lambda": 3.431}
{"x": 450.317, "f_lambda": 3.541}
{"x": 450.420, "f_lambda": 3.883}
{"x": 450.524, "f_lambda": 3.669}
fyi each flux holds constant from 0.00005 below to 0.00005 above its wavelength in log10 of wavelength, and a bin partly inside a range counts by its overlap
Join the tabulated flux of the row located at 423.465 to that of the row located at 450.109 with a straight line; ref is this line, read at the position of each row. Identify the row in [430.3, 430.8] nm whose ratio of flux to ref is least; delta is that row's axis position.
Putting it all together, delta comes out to 430.445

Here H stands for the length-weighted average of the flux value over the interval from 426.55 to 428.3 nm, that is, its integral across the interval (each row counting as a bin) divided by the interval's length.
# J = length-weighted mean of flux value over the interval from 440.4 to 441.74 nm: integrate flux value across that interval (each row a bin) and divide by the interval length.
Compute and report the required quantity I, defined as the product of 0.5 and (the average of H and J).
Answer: 1.82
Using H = 3.73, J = 3.57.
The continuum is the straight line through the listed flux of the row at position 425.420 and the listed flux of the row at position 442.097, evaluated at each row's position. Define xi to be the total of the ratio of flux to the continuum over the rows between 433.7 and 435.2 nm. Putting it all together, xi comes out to 13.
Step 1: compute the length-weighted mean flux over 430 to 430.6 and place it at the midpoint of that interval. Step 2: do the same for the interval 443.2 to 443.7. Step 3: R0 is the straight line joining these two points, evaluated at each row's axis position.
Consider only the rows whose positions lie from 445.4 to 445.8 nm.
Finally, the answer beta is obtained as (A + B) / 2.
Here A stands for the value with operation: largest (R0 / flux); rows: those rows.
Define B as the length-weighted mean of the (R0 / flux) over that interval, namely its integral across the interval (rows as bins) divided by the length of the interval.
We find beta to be 1.20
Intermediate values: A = 1.23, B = 1.17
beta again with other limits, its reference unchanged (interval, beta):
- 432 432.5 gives 1.05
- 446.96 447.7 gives 1.19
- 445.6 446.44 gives 1.17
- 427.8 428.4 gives 0.88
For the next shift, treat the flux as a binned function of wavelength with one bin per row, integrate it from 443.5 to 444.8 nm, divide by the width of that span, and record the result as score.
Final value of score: 3.5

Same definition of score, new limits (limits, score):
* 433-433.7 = 2.8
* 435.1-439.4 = 3.5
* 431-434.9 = 3.3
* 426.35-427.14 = 3.8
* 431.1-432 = 3.7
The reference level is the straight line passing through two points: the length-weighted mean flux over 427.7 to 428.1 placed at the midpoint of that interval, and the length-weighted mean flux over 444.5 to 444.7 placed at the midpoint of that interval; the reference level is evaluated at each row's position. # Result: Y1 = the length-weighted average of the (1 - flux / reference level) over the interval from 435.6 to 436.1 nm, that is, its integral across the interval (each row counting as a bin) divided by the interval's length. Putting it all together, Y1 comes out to 0.03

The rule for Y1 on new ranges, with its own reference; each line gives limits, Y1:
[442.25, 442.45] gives 0.00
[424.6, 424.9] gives -0.01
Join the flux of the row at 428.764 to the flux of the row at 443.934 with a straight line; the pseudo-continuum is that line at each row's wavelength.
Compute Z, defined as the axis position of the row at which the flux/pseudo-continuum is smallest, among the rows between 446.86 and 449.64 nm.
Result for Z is 446.908 nm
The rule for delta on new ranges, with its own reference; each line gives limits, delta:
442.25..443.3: 442.301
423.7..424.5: 424.051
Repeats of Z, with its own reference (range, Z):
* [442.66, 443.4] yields 443.014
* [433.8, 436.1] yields 434.328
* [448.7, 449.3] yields 448.971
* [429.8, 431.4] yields 430.049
